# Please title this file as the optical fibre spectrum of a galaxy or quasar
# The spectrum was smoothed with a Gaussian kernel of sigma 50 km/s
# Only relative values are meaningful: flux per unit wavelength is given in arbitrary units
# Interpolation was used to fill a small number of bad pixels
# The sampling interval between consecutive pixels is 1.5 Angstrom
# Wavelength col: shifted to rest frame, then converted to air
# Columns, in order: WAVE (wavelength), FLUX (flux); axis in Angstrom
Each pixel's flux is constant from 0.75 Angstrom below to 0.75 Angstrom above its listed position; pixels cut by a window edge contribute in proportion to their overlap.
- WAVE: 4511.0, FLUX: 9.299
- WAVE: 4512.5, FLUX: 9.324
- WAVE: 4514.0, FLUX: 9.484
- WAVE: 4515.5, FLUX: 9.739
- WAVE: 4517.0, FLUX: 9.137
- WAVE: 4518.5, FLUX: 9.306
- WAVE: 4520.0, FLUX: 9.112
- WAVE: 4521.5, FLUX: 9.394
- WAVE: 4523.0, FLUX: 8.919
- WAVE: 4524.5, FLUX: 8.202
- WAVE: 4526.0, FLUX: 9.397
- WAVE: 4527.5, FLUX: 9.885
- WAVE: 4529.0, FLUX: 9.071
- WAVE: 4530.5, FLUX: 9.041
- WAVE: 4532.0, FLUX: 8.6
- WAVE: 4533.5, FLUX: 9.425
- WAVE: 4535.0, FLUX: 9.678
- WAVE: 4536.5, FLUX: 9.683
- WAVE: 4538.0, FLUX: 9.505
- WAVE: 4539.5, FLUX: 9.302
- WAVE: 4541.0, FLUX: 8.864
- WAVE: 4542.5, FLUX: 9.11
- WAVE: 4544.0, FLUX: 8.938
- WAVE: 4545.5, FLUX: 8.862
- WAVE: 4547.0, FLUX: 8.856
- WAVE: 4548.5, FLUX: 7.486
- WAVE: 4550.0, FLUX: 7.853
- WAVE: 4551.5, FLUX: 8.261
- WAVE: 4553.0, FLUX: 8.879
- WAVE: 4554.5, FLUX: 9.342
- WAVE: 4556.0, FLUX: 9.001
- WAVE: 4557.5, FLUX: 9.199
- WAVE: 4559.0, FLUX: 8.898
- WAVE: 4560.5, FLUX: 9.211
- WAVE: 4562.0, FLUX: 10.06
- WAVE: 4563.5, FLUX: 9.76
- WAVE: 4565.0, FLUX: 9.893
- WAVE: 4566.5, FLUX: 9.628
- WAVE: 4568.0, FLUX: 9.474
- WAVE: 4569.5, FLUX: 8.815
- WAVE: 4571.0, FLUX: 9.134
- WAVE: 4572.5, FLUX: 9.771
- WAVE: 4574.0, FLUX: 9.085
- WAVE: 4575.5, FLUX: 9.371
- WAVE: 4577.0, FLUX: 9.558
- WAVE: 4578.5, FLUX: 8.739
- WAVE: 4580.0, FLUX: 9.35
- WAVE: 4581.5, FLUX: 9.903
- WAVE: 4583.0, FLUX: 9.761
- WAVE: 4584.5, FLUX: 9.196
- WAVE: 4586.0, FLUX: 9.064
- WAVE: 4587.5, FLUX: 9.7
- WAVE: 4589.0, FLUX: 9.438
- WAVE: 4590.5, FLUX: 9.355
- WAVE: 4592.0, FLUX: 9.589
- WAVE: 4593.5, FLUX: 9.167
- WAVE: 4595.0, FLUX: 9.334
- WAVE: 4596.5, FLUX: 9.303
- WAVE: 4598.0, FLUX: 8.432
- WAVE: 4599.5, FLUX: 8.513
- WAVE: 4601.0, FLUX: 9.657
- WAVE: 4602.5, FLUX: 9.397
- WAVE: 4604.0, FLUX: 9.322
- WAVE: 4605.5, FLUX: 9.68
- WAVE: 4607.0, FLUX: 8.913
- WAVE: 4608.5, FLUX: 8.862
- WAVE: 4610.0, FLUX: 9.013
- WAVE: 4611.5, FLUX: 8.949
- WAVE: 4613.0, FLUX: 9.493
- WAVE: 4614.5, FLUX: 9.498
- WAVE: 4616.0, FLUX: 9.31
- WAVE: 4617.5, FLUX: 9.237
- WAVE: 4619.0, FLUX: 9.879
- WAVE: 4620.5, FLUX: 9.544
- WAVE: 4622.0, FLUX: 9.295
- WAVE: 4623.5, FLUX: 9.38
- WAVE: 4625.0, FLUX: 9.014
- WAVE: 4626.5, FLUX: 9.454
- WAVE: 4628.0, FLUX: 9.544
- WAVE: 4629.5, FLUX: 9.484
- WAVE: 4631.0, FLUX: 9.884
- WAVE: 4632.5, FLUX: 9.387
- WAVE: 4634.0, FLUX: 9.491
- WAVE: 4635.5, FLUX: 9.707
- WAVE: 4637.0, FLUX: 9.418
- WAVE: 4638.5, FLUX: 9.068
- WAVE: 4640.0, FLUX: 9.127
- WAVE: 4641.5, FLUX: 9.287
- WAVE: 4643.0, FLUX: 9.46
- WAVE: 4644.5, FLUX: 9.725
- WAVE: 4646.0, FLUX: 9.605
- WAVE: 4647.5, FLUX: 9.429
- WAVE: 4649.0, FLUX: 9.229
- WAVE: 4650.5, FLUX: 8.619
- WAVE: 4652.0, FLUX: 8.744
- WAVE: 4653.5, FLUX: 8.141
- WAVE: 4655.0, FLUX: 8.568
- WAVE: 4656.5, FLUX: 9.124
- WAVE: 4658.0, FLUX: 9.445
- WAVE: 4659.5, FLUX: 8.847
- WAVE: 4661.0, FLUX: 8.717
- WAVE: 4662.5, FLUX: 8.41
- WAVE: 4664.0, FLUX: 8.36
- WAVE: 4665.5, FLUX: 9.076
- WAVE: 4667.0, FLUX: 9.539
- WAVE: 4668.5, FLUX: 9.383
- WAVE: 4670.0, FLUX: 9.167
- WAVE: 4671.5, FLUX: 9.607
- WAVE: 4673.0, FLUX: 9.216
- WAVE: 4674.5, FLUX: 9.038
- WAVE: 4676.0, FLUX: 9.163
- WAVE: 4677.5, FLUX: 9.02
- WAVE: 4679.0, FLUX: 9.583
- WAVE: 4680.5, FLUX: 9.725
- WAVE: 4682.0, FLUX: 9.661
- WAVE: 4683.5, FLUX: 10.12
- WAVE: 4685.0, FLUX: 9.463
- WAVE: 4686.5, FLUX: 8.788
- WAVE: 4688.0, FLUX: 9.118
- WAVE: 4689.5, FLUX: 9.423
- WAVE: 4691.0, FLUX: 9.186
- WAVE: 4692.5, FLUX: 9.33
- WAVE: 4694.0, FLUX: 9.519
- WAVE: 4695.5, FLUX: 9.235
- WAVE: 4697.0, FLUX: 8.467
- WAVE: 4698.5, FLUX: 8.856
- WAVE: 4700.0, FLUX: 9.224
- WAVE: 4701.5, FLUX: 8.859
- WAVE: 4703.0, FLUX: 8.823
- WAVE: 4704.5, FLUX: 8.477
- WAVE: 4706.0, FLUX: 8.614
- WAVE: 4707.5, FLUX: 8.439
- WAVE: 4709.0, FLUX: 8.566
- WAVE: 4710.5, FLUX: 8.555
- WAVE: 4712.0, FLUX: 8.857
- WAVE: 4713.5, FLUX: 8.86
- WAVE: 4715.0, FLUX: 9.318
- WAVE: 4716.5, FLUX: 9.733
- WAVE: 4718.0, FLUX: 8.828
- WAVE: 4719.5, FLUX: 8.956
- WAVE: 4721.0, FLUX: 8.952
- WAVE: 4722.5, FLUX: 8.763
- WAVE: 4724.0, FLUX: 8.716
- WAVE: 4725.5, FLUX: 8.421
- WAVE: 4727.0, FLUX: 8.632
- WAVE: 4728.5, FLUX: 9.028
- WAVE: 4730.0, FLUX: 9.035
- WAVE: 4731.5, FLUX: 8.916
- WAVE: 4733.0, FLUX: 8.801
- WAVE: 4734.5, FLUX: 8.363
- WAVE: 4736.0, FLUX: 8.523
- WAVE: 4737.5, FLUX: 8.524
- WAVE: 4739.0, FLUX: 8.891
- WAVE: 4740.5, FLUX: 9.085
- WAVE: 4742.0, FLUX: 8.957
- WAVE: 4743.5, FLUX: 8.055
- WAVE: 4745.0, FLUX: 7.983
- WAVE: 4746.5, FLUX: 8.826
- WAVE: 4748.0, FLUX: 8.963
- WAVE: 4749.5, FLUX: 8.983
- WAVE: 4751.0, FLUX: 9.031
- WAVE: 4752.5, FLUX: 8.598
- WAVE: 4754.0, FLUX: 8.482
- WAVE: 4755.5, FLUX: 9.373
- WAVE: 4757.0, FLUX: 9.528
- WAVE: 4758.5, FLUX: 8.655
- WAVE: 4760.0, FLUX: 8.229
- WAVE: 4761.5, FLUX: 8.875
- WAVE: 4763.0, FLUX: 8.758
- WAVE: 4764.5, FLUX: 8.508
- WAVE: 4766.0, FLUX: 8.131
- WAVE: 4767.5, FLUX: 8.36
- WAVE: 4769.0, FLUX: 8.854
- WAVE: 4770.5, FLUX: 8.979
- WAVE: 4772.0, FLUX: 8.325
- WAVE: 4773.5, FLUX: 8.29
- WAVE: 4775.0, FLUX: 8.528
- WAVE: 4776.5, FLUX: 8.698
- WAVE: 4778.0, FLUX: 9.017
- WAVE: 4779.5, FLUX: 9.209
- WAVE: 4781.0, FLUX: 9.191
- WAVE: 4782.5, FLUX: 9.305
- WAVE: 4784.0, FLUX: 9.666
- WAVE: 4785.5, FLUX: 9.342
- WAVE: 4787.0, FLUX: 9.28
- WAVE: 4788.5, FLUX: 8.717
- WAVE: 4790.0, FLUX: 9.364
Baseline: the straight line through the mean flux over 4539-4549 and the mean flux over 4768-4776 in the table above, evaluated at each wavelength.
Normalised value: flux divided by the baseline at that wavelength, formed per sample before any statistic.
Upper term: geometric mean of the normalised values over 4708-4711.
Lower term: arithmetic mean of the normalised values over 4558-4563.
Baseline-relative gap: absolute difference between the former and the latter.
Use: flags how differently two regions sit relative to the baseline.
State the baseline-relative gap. 0.081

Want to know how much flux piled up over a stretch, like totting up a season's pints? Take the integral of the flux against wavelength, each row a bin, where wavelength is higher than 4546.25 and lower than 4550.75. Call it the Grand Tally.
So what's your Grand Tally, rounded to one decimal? 36.3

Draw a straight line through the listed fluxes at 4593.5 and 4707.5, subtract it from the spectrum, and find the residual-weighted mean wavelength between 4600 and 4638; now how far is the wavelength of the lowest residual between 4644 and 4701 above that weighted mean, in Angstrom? 30.2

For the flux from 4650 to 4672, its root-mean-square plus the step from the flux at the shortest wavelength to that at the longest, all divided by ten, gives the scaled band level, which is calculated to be 0.99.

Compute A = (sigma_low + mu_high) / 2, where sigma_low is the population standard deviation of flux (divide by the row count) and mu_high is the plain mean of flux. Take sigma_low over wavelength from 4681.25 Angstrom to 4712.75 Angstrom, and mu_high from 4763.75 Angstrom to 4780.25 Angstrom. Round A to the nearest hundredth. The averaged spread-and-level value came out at 4.54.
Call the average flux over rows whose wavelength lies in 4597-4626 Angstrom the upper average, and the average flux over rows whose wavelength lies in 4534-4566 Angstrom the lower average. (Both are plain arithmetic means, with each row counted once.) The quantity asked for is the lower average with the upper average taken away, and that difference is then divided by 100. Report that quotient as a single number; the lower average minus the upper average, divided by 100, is -0.0015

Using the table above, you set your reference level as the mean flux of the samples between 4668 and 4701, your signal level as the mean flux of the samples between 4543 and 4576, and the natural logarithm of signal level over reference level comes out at -0.022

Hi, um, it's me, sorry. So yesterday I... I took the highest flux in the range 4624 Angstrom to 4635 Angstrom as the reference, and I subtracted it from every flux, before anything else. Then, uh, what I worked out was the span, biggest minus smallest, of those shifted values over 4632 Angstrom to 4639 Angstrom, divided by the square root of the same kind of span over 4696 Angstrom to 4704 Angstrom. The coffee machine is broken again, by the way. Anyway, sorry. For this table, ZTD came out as 0.73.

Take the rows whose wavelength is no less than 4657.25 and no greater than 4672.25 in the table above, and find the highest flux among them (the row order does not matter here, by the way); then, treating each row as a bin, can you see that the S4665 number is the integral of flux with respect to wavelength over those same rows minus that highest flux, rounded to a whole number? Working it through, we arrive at 126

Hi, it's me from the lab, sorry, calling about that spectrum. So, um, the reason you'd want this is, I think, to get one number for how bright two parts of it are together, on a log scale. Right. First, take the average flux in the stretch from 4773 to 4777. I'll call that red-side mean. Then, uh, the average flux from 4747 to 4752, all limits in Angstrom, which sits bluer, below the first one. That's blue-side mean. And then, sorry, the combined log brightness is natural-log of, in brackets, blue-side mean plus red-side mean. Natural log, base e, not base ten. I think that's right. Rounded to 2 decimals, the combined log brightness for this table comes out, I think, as 2.86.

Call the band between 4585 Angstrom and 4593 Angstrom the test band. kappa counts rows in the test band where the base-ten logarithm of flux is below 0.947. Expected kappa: 0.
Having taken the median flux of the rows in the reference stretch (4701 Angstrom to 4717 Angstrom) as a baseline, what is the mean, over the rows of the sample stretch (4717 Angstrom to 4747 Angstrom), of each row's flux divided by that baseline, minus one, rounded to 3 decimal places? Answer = -0.012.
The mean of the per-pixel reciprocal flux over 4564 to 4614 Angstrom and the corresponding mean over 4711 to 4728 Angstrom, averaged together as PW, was 0.110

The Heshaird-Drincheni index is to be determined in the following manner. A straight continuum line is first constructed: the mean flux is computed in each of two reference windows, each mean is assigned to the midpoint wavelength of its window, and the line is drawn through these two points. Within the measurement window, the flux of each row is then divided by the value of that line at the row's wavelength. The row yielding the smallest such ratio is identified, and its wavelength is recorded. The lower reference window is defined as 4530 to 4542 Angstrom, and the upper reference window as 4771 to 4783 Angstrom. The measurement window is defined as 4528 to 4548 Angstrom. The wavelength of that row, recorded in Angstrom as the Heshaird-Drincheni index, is 4532.0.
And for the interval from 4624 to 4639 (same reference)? 4625.0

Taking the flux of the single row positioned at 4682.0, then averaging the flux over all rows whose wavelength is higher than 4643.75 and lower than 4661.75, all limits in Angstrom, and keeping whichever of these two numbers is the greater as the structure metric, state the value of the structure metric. 9.66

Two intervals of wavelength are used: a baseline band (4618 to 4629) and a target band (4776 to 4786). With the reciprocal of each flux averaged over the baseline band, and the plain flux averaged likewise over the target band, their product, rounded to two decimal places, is 0.98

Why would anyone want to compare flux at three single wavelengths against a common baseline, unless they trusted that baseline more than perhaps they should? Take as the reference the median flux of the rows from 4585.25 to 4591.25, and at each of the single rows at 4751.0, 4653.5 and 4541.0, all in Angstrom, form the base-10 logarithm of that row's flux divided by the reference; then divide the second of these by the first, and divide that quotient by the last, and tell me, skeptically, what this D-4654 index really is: -142.7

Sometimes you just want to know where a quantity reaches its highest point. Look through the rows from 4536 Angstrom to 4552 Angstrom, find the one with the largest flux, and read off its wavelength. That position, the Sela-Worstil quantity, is 4536.5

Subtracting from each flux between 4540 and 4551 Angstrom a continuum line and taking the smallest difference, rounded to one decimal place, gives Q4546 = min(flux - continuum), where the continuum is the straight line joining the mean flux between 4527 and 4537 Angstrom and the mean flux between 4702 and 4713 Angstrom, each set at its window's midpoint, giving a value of -1.8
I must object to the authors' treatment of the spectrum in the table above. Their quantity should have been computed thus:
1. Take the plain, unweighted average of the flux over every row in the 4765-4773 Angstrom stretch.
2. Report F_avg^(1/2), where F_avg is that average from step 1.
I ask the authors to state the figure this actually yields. 2.92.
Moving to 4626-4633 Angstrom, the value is 3.09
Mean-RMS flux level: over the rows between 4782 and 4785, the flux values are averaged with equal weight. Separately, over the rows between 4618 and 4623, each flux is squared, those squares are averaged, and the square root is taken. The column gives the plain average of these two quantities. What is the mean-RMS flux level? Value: 9.53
